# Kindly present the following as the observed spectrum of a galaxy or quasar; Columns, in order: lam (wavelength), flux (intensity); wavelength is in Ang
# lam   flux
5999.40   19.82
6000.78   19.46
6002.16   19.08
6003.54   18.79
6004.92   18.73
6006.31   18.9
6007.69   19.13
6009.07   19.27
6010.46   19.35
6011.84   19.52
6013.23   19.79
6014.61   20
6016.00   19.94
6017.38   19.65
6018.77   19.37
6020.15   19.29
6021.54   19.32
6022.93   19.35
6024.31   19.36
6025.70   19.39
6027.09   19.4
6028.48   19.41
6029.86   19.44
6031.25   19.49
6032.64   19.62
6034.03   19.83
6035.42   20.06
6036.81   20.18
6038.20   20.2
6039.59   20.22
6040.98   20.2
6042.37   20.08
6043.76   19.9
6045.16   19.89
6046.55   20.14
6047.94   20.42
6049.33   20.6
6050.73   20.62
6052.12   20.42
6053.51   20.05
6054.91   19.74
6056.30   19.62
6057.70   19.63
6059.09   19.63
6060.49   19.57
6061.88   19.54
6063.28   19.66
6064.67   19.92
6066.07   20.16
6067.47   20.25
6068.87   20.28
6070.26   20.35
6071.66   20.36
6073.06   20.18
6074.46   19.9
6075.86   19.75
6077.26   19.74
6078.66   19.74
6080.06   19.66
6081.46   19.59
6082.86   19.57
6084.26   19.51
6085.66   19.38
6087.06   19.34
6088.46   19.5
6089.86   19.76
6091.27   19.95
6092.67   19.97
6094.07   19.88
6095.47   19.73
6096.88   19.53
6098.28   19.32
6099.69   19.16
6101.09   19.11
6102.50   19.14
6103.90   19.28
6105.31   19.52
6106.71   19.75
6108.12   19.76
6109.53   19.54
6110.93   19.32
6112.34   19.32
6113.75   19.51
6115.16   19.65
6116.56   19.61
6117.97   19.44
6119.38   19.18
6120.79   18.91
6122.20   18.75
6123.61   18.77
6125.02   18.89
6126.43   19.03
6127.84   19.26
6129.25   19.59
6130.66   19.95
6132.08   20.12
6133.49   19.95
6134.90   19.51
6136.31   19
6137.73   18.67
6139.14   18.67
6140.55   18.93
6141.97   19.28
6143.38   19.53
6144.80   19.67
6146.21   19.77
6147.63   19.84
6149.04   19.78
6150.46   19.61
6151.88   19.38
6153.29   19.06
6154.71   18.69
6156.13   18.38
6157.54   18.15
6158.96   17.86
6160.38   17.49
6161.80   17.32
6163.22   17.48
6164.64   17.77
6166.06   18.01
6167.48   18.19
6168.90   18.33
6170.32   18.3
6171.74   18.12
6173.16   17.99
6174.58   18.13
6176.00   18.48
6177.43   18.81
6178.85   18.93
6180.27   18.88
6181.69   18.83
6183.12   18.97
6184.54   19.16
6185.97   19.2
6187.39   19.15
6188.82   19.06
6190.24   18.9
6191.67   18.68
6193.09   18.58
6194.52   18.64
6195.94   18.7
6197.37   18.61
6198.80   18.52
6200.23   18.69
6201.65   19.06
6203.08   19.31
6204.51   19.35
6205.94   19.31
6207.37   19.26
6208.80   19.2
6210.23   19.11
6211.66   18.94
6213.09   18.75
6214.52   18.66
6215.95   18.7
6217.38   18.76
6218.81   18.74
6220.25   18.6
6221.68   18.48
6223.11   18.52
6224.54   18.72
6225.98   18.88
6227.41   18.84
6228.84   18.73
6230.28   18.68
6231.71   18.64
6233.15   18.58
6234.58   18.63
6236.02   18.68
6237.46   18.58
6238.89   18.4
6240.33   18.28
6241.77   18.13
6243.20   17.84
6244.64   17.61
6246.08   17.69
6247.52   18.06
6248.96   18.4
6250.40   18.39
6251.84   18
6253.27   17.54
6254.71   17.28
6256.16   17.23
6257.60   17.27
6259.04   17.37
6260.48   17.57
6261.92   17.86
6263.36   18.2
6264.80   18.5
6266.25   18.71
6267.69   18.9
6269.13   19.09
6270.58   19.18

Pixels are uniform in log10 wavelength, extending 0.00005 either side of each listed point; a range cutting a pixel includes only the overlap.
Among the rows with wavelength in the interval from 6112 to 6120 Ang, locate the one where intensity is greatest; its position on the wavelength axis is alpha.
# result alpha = 6115.16 Ang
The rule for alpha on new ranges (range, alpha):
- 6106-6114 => 6108.12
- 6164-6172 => 6168.90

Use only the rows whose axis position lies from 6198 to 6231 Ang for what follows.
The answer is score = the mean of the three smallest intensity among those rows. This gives 18.5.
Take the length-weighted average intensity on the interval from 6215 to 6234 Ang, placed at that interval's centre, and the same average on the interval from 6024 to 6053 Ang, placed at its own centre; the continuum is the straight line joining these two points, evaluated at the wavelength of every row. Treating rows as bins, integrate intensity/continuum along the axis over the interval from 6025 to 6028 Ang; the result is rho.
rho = 2.90 Ang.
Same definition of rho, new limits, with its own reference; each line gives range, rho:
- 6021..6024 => 2.90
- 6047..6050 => 3.09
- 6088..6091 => 3.01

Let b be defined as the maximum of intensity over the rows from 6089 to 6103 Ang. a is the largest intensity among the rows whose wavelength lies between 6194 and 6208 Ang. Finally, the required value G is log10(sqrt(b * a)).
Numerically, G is 1.294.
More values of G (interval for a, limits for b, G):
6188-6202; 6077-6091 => 1.288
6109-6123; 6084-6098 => 1.297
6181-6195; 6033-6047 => 1.295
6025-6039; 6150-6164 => 1.299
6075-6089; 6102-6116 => 1.296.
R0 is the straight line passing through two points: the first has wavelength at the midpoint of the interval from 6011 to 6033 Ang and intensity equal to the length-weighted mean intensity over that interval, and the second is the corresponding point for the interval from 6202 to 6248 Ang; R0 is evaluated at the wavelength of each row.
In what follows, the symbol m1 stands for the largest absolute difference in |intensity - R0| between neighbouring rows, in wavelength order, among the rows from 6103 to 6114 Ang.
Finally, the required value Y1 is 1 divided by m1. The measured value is 4.1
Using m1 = 0.25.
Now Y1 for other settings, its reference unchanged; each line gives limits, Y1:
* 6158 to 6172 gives 2.7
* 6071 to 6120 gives 3.6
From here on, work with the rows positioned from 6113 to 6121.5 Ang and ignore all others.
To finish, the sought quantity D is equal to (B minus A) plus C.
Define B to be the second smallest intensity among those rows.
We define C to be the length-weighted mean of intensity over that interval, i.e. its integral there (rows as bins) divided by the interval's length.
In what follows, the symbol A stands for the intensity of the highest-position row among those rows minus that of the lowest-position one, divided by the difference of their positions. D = 38.6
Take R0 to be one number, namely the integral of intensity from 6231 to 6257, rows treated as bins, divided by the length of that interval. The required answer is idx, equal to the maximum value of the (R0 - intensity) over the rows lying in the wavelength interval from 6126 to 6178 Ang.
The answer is 0.78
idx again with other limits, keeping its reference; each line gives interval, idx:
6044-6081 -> -1.44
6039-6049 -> -1.79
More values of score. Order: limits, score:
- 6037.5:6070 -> 19.6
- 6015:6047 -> 19.3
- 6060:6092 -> 19.4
